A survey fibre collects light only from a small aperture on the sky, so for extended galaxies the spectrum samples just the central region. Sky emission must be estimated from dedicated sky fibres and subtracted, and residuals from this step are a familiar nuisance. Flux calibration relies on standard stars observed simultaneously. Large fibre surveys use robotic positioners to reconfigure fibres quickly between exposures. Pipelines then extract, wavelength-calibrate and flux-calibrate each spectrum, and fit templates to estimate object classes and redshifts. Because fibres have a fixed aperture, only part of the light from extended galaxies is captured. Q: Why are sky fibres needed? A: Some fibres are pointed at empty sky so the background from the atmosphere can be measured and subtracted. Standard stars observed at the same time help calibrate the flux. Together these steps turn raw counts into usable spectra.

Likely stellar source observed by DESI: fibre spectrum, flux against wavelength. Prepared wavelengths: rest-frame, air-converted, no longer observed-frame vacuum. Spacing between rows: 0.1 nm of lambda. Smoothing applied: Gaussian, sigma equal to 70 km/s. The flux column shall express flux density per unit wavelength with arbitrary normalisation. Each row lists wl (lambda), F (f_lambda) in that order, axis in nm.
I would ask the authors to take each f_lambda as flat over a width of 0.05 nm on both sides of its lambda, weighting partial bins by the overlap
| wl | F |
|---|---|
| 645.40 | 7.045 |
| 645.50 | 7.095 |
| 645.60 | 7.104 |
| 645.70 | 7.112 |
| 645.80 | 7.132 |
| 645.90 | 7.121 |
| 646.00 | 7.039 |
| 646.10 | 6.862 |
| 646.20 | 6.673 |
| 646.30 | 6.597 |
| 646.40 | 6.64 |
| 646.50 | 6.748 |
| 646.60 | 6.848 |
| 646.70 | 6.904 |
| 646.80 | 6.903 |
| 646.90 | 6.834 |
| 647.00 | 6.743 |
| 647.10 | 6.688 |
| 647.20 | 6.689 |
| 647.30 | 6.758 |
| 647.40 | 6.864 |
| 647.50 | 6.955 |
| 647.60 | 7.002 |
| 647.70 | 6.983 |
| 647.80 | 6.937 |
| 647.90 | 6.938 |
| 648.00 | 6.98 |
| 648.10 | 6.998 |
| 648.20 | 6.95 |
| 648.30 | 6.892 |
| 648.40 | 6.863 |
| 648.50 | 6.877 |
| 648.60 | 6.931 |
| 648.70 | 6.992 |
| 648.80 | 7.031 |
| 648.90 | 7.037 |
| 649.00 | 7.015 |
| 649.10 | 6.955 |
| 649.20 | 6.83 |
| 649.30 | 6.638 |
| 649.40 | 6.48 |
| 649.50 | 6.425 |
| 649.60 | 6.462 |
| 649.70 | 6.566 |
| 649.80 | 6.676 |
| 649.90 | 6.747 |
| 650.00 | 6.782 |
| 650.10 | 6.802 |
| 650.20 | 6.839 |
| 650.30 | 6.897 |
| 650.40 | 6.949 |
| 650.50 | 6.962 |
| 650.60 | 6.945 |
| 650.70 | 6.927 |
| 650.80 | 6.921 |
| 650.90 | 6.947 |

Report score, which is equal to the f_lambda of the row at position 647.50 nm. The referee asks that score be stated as 6.955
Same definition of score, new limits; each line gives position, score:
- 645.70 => 7.112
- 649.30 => 6.638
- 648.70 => 6.992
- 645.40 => 7.045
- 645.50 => 7.095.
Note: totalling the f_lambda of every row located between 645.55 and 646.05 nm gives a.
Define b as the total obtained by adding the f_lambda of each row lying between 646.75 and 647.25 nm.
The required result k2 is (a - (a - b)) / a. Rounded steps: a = 35.5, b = 33.9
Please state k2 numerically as 0.954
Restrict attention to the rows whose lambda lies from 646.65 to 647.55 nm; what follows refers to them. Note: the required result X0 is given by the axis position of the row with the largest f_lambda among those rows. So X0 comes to 647.50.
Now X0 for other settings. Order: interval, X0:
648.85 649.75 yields 648.90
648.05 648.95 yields 648.90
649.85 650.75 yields 650.50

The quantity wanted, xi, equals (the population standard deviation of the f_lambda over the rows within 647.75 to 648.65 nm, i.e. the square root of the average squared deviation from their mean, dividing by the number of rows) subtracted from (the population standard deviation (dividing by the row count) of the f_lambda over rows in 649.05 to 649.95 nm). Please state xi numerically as 0.13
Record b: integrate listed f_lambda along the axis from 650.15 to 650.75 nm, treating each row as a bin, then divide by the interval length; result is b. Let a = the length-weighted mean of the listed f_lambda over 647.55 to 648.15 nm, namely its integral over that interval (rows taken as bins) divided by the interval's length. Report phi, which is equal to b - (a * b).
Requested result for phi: -41.3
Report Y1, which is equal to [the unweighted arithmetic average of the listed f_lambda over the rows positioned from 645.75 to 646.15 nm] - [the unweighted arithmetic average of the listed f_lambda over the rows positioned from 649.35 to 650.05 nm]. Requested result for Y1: 0.45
